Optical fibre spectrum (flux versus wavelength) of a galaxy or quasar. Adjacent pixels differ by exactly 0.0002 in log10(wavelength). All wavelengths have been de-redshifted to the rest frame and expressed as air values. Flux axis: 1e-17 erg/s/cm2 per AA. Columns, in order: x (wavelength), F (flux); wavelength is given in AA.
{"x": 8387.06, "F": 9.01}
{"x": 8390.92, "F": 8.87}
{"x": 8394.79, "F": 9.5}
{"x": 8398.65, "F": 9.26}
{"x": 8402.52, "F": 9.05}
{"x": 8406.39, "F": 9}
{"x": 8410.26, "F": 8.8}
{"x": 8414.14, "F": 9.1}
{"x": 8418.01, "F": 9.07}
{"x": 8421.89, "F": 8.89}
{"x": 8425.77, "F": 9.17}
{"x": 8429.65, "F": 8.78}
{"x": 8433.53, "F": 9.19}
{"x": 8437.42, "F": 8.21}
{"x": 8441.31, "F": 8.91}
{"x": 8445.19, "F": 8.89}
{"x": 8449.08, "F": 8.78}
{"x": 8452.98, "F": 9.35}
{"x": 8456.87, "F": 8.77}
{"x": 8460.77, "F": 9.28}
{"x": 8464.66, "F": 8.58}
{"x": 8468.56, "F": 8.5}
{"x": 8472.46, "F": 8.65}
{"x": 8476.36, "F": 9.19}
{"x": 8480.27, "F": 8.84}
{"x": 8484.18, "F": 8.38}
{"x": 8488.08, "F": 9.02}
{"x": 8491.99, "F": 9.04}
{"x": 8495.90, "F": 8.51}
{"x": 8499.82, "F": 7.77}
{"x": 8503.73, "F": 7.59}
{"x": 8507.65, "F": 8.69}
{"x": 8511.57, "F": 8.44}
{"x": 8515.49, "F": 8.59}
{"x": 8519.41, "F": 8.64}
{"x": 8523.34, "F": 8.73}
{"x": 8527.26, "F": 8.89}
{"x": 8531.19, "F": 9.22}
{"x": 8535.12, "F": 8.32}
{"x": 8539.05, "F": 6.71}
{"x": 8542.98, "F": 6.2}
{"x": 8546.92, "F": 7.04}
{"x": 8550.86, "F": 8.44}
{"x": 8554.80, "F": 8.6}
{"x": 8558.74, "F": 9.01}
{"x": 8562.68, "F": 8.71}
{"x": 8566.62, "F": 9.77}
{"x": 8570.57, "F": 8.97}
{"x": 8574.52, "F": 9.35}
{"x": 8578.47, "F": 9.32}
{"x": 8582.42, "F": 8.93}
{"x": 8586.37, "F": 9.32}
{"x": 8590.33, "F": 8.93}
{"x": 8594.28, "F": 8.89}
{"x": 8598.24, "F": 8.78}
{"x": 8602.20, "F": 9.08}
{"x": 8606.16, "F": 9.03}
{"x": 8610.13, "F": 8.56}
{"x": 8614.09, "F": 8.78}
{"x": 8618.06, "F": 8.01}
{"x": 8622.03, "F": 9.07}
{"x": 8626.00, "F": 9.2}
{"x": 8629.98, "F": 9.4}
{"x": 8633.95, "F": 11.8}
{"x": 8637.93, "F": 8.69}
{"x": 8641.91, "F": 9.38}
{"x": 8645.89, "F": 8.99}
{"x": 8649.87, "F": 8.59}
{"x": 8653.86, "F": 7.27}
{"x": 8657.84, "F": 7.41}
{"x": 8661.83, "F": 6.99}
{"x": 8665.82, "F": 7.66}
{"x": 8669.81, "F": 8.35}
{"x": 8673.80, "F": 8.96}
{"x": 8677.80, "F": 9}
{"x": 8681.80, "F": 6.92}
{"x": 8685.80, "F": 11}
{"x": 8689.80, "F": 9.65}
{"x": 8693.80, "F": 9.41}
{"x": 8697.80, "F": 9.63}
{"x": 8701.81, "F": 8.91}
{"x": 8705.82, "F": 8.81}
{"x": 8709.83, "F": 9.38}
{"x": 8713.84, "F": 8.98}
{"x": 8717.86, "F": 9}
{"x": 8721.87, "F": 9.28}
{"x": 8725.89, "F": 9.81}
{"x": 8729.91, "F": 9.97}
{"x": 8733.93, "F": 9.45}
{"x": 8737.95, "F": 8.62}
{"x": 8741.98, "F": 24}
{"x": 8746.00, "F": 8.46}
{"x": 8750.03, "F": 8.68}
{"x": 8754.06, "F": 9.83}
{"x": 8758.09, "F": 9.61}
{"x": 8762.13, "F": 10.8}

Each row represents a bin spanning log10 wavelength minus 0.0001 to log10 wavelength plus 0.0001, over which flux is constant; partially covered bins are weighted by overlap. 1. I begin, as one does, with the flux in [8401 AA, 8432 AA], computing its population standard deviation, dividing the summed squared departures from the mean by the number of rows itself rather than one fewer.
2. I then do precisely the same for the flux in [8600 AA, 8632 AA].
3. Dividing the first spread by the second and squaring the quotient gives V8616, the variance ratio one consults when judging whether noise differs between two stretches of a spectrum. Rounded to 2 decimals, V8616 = 0.11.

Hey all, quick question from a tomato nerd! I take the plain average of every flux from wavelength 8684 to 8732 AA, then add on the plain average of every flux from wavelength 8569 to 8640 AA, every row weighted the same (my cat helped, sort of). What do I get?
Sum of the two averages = 18.6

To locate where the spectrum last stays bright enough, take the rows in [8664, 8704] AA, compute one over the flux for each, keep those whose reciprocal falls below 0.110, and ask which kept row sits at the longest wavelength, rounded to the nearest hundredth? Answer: 8697.80 AA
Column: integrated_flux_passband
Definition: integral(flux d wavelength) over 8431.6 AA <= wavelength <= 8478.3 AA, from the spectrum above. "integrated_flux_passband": 414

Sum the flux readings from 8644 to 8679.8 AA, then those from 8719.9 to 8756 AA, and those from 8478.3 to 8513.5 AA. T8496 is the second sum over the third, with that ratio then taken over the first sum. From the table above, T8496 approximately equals 0.0176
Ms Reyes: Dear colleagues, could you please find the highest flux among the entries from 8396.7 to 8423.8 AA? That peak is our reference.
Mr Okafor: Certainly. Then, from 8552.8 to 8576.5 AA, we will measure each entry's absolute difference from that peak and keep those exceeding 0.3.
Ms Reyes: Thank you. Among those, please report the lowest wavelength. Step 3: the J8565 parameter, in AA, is 8554.80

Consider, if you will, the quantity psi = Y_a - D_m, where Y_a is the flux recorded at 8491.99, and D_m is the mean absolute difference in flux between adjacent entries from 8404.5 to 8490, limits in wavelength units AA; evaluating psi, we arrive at 8.7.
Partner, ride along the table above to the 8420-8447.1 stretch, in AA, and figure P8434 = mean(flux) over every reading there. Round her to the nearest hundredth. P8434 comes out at 8.86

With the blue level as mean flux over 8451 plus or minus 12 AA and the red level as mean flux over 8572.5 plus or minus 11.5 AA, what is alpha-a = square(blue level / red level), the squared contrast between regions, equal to 0.96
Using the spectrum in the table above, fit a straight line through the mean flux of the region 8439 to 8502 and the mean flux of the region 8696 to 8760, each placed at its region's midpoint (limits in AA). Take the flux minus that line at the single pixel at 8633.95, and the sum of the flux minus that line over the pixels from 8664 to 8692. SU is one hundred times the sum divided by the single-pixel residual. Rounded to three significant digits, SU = -356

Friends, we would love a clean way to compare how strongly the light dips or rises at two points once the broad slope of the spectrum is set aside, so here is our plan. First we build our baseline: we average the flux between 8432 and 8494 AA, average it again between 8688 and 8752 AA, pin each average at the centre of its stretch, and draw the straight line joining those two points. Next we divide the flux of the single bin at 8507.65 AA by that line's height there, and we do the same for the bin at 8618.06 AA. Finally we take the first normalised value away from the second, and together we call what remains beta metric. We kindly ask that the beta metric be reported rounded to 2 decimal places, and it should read -0.13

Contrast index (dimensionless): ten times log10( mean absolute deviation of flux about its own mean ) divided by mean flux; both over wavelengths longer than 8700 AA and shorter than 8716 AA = -0.8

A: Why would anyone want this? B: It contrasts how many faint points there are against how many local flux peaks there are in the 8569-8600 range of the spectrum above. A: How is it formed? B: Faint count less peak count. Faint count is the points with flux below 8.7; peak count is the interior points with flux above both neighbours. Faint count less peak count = -2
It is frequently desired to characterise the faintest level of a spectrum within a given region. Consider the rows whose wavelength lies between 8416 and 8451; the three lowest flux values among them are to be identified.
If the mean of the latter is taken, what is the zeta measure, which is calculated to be 8.59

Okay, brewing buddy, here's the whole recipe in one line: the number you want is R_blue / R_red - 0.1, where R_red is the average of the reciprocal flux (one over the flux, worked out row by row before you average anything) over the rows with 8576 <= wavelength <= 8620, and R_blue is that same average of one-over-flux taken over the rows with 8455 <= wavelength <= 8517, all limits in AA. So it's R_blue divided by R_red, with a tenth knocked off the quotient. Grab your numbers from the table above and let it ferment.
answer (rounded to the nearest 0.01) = 0.93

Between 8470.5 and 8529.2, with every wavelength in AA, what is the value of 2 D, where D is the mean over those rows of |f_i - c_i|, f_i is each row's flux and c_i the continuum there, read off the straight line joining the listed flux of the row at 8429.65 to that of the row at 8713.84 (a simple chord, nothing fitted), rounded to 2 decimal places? 0.69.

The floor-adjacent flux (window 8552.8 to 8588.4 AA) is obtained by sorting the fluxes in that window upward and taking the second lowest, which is 8.71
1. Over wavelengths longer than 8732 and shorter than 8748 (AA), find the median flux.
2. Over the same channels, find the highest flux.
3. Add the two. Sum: 33.0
